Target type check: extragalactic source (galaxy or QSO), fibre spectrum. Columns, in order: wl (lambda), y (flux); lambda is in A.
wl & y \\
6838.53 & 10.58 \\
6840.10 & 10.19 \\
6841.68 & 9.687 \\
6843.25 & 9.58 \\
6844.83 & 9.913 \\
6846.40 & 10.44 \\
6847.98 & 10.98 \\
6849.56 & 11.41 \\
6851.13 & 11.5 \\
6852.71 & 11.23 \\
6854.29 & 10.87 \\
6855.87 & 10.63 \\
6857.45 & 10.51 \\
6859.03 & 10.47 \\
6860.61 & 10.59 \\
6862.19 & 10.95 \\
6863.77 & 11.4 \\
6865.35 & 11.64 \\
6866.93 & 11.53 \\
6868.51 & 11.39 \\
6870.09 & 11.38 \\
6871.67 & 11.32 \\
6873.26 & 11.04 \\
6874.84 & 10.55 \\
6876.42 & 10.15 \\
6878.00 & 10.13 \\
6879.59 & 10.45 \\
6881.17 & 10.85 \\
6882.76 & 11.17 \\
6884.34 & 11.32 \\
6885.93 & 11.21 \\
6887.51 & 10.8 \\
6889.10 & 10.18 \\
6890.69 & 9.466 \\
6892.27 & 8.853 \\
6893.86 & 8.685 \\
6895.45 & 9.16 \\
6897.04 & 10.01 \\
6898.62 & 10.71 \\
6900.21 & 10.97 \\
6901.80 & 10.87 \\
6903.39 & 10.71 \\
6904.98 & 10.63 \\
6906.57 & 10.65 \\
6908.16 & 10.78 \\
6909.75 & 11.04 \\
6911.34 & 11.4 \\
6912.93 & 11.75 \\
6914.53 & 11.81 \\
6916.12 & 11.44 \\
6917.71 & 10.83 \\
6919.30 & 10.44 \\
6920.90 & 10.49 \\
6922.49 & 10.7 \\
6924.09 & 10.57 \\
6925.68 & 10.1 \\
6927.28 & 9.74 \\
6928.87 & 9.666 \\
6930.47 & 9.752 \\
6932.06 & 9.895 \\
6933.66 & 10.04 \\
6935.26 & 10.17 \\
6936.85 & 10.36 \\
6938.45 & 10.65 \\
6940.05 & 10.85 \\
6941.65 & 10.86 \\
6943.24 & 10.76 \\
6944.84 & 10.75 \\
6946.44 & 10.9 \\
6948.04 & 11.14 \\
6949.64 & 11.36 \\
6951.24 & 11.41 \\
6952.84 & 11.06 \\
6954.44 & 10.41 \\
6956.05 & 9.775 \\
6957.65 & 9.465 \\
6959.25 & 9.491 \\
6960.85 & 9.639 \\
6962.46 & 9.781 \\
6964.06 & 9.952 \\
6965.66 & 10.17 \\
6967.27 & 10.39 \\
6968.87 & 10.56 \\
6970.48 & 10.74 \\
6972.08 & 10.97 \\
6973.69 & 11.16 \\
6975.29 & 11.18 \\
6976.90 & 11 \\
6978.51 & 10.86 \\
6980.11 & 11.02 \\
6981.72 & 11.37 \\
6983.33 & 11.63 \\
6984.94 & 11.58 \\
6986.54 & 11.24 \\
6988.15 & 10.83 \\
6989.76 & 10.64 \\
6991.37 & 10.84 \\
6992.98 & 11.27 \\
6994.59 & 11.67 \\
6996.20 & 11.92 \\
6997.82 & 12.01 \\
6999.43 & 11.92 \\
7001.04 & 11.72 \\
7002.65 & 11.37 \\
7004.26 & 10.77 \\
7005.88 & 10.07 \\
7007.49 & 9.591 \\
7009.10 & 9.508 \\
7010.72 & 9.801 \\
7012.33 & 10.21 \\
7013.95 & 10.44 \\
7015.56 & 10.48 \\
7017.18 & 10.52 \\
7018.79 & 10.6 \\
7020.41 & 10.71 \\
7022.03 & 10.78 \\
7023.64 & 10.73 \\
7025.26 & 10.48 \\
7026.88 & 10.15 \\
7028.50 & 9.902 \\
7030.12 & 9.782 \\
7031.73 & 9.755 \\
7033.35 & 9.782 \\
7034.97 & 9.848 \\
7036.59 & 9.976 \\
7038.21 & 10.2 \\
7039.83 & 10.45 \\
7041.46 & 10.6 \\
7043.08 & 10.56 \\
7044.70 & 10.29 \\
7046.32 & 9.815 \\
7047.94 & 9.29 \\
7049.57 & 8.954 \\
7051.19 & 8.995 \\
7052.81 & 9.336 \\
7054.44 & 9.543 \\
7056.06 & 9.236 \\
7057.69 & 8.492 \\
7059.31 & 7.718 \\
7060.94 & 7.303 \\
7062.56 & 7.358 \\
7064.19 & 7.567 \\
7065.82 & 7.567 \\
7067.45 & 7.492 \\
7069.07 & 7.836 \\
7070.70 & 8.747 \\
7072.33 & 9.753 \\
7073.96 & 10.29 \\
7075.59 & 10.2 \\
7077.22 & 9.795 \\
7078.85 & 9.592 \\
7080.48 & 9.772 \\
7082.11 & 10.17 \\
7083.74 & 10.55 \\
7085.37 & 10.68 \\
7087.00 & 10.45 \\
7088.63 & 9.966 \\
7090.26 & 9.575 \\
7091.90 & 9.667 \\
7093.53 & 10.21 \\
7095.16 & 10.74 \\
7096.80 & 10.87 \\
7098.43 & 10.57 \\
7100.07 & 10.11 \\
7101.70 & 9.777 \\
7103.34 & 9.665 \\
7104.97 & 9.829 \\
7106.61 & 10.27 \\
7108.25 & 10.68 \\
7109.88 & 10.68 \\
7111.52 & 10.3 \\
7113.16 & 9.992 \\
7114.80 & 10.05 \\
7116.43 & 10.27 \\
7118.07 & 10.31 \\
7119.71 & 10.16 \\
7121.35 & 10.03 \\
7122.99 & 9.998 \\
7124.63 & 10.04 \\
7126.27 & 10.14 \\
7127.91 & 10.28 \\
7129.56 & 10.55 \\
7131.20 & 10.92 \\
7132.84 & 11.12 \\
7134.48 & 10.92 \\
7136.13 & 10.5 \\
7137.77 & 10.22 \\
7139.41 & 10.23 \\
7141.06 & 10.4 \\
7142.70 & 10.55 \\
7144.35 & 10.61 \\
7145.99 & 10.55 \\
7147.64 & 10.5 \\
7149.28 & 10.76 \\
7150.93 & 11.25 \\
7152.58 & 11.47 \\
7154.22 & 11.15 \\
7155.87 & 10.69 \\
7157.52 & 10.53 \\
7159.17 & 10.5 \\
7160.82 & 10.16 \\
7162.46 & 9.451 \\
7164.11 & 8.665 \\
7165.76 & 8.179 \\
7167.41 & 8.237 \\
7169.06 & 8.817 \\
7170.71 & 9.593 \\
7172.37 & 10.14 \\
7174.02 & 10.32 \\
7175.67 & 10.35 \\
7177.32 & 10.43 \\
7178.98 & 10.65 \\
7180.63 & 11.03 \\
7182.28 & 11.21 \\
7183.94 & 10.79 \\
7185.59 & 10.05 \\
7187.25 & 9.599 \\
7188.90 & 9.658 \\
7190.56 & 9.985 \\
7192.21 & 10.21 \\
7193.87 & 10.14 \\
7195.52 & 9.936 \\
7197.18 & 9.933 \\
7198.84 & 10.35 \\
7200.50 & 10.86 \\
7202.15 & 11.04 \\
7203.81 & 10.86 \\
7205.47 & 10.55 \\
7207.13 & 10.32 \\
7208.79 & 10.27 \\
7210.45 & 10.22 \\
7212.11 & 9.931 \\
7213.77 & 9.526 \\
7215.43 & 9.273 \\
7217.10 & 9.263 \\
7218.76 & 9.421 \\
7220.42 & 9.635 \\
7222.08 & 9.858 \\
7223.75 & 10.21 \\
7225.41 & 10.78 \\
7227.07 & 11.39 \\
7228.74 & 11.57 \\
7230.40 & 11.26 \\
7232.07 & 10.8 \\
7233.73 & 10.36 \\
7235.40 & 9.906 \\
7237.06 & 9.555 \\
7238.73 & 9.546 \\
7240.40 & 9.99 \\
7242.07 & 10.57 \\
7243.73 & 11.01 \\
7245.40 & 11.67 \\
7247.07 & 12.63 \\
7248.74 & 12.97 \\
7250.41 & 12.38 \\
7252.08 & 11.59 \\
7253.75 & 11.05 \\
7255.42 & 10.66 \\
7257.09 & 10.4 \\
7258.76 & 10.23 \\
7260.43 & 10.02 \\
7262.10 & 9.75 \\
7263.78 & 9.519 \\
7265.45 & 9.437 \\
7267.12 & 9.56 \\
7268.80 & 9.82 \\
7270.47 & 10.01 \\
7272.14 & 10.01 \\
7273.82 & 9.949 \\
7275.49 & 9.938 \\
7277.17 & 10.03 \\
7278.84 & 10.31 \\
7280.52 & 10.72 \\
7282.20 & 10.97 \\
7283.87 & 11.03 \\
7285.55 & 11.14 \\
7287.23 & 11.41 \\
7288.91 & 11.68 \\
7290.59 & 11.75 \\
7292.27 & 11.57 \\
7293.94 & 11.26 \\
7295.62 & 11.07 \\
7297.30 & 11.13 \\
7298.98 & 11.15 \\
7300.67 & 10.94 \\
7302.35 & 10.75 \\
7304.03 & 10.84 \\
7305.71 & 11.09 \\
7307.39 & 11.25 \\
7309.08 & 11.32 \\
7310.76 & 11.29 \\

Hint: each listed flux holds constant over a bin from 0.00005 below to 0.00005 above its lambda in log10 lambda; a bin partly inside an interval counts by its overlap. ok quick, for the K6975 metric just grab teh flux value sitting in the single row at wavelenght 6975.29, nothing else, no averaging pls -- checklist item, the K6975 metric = 11.18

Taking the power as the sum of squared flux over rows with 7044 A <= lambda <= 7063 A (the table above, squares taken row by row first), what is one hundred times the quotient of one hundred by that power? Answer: 10.5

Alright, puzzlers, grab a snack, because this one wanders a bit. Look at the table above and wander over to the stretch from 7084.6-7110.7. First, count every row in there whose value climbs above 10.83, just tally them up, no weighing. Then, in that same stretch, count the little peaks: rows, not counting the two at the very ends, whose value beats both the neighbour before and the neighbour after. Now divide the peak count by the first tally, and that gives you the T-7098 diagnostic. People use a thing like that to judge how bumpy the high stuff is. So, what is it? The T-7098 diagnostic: 1.0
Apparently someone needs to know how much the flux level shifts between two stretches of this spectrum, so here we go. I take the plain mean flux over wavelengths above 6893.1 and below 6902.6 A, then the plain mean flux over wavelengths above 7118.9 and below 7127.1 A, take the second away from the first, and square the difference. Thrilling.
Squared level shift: 0.00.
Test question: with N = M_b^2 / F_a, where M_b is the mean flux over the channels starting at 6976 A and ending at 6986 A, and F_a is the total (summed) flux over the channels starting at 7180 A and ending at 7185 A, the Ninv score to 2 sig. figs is 3.8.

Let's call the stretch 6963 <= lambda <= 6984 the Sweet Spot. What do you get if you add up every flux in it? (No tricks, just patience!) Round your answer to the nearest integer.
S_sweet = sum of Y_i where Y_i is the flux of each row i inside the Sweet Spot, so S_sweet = 141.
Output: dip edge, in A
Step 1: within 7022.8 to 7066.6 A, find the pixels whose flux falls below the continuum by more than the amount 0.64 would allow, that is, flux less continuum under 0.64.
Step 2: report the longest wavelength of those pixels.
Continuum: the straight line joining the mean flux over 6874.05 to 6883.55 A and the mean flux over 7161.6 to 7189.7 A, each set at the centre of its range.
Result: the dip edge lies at 7065.82 A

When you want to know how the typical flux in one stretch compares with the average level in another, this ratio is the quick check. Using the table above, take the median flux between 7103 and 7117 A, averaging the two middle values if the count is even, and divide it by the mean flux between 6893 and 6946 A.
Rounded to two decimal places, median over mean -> 0.98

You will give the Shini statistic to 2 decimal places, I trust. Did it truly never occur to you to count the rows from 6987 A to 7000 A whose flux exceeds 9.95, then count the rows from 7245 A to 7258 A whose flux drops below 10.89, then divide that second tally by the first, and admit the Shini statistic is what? 0.25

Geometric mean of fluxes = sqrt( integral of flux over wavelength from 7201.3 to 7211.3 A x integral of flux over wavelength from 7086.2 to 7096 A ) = 102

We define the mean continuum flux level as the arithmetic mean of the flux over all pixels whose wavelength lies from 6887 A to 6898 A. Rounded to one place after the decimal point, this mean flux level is 9.6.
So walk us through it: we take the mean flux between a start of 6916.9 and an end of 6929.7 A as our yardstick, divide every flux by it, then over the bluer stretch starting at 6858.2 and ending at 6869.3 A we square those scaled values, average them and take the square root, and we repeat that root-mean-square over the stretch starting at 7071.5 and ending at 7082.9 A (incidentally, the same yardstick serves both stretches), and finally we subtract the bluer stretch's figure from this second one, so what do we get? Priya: -0.12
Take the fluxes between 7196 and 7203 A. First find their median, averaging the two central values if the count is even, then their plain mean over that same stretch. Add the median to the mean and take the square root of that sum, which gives 4.60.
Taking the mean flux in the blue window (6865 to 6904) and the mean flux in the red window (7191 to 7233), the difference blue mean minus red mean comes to 0.3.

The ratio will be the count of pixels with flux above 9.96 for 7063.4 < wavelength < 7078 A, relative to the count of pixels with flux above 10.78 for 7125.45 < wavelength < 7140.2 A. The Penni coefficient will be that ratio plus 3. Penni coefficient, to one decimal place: 3.7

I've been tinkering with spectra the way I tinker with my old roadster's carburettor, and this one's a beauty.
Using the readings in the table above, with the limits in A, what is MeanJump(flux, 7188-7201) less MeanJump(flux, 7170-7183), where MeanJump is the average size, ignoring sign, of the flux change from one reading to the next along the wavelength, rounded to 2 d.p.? 0.02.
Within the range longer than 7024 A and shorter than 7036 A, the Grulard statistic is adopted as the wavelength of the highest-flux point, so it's 7025.26 A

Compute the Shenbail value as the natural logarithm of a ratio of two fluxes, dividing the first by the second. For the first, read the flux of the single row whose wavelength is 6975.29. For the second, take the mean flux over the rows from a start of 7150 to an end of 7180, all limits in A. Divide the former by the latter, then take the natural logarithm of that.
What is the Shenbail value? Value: 0.108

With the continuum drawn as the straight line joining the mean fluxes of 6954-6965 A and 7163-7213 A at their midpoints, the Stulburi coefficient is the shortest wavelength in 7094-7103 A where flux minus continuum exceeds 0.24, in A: 7095.16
